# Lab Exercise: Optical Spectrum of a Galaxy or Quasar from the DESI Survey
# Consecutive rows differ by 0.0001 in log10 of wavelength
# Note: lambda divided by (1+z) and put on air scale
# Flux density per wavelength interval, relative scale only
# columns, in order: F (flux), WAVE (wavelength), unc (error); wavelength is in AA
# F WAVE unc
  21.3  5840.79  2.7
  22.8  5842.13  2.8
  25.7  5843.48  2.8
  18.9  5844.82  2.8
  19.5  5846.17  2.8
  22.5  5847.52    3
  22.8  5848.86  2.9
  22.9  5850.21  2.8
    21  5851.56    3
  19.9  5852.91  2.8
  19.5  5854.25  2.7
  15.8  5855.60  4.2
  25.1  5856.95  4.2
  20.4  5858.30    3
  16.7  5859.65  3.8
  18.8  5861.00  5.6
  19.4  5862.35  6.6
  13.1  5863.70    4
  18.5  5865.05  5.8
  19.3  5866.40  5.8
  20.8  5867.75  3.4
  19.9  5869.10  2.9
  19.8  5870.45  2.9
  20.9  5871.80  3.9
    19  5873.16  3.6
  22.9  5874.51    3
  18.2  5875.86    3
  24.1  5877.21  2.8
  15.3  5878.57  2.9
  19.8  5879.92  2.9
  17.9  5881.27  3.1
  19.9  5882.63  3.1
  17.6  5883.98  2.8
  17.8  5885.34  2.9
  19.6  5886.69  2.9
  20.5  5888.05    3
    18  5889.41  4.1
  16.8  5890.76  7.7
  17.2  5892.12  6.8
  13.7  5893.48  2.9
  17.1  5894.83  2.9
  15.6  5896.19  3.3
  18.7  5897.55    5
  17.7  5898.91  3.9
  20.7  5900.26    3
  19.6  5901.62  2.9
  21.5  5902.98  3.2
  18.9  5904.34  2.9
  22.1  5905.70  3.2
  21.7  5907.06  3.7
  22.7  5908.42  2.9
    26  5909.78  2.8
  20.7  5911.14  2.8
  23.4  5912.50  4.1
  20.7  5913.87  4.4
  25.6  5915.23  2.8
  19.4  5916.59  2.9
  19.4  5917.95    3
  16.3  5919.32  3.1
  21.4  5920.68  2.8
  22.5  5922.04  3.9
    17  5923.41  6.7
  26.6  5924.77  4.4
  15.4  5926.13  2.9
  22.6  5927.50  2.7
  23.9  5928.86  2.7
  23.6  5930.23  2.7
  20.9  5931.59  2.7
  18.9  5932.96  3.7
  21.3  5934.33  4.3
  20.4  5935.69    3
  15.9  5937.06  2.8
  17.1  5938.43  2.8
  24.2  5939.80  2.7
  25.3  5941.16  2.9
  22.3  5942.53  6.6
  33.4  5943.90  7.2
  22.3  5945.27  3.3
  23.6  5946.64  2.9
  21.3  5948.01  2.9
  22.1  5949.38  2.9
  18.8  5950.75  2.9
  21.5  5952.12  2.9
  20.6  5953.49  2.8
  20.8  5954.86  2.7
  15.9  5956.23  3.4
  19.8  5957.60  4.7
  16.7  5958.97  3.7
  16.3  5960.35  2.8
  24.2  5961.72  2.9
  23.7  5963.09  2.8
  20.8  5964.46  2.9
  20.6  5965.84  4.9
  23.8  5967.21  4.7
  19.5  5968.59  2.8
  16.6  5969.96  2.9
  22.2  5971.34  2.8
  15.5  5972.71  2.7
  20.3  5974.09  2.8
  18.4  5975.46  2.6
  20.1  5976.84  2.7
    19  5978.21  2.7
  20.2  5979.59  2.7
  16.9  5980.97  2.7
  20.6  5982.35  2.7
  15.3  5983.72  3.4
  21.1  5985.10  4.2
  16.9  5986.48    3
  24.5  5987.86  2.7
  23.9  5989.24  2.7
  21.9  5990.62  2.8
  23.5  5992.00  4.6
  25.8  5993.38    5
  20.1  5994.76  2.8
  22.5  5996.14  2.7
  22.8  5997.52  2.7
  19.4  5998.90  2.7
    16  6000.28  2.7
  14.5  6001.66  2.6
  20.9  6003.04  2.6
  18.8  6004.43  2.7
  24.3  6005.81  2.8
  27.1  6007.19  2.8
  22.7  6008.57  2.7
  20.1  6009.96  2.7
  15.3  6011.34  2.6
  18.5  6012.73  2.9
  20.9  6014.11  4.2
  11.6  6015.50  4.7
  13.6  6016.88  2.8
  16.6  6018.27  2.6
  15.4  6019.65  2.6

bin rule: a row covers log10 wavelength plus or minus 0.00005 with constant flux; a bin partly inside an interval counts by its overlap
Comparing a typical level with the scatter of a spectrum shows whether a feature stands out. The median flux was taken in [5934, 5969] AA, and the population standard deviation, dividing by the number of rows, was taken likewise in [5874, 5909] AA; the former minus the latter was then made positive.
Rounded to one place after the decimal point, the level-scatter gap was 18.6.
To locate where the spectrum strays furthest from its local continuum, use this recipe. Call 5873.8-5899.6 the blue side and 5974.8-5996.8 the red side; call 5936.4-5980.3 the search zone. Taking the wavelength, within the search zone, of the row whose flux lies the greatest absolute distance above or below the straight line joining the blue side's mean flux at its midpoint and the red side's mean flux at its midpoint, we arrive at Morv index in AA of 5943.90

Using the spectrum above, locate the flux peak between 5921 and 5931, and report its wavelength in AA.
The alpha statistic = 5924.77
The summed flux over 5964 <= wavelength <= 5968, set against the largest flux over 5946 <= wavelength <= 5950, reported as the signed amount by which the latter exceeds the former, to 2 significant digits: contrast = -42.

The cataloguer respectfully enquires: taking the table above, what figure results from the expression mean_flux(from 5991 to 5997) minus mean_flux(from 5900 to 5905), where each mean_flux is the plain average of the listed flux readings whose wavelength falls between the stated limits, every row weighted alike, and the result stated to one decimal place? 2.8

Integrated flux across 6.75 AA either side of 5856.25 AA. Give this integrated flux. 269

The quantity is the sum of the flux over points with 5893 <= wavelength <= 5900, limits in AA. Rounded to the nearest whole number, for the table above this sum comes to 83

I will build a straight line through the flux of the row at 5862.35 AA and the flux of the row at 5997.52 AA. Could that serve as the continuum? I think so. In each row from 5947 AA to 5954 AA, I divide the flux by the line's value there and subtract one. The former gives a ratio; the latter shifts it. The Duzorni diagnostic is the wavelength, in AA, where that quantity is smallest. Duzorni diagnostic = 5950.75 AA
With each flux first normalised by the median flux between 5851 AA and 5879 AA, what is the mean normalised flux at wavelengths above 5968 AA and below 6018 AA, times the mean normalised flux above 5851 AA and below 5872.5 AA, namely 1.00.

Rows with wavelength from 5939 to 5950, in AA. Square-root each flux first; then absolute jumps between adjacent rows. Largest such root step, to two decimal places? 1.06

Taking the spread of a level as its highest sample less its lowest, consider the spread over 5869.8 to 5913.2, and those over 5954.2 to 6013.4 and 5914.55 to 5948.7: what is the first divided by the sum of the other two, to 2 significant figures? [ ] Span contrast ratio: 0.40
